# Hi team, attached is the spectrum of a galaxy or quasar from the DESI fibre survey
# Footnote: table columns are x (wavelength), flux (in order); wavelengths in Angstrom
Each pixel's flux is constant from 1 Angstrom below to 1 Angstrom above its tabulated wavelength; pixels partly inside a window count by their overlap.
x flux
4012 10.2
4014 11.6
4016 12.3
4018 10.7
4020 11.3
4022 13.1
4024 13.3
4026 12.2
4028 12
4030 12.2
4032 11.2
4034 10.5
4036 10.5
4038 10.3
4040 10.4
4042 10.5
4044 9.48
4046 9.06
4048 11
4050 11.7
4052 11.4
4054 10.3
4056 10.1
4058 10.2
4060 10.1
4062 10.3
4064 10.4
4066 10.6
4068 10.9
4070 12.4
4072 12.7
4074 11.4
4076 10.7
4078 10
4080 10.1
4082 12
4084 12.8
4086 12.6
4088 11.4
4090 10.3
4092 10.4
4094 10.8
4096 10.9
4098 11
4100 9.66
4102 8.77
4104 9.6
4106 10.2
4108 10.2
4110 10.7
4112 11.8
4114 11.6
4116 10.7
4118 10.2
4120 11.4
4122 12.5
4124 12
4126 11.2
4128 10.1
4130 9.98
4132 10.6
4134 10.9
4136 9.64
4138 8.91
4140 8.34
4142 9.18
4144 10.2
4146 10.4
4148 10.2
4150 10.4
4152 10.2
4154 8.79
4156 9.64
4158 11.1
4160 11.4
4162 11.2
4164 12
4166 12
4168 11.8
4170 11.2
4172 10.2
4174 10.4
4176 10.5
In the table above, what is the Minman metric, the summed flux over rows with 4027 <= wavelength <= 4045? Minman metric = 97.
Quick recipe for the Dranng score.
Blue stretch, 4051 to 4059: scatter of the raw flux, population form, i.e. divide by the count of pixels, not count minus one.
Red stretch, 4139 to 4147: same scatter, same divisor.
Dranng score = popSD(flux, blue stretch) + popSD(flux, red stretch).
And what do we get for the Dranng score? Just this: 1.35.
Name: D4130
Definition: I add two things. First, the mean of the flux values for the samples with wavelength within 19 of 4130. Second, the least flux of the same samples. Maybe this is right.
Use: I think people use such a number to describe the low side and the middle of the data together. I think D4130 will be 18.9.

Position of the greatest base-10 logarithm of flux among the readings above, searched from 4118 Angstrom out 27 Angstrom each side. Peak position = 4122 Angstrom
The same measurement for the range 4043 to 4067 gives 4050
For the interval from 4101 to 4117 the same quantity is 4112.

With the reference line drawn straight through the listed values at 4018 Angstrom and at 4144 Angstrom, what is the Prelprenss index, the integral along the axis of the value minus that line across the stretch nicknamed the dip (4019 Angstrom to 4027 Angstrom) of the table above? 14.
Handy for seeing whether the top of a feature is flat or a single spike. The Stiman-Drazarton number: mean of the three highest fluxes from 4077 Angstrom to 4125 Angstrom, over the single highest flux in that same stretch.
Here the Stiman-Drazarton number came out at 0.987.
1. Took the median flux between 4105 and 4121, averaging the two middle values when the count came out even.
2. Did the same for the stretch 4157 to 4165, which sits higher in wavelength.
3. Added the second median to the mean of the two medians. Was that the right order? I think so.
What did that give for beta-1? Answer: 22.3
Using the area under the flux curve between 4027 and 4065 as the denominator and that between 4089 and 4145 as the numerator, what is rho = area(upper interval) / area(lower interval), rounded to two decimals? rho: 1.45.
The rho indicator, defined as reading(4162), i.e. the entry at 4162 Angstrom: 11.2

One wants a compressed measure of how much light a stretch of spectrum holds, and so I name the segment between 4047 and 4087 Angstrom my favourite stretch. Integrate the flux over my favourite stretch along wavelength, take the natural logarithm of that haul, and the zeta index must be 6.09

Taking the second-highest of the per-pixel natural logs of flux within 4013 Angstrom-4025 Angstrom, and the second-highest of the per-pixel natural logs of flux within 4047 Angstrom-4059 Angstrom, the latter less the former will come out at -0.14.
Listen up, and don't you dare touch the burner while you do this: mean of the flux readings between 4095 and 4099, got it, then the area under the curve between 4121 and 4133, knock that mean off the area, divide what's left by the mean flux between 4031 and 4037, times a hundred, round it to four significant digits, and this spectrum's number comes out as 1135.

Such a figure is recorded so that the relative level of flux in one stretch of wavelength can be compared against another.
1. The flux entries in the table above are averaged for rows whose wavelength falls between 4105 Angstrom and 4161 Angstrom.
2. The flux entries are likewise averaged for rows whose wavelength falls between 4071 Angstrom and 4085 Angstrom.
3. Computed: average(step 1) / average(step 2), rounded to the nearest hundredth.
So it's 0.92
